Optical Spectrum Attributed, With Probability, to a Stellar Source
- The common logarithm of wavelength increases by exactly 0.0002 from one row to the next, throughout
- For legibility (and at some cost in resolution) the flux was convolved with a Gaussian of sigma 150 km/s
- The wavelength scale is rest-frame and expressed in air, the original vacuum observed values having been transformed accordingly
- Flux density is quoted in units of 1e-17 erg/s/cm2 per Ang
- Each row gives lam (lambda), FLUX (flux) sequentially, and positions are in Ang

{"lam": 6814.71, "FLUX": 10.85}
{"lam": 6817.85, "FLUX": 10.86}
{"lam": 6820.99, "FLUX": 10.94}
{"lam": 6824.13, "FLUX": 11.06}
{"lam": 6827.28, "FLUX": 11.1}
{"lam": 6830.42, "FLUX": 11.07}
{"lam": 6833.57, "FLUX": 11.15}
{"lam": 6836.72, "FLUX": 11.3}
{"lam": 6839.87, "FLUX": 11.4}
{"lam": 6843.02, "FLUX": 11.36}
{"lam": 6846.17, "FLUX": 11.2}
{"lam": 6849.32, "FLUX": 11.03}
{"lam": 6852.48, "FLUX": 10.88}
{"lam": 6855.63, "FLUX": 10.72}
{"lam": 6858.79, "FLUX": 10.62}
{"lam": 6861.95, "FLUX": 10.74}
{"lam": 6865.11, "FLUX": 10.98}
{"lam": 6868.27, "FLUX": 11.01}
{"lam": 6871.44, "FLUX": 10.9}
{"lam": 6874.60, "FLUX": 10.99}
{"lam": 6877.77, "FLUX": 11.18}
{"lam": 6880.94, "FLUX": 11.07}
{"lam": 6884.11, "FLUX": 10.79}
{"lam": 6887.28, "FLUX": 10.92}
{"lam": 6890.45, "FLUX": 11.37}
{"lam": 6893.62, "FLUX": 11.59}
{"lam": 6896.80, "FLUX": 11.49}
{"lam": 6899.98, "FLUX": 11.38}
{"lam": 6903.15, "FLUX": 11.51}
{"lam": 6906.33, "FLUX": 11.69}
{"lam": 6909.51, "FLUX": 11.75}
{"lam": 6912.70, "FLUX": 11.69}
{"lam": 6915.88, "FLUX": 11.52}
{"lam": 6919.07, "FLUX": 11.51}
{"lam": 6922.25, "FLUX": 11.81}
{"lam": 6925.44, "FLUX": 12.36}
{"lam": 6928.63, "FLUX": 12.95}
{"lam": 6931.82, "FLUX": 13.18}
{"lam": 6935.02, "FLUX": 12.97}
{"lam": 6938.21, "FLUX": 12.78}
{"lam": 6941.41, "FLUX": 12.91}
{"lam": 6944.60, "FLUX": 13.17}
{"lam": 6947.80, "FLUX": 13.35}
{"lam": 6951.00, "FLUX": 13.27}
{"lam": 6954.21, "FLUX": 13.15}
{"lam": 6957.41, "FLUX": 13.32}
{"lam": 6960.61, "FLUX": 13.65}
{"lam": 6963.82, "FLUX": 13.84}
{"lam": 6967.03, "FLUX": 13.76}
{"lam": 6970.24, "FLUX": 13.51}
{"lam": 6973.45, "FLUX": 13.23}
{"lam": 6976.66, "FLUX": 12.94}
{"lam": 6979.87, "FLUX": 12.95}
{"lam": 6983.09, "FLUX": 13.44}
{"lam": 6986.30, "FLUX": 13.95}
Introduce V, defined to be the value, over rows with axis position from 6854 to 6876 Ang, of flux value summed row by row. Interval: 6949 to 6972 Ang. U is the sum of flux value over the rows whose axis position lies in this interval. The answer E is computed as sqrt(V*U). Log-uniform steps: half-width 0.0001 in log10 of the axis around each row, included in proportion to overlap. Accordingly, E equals 85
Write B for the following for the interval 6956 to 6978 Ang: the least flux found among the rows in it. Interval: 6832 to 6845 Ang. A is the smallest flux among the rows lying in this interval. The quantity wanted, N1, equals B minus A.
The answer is 2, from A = 11.15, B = 12.94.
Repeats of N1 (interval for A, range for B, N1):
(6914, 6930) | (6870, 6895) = -1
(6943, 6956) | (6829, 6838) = -2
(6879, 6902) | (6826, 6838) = 0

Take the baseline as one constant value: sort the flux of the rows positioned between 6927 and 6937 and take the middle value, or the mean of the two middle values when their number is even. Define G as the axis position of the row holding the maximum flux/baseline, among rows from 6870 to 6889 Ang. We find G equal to 6877.77 Ang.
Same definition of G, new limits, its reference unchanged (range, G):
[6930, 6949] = 6947.80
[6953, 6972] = 6963.82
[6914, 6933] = 6931.82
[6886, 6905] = 6893.62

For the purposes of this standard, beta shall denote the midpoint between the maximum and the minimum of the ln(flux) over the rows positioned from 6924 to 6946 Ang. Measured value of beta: 2.55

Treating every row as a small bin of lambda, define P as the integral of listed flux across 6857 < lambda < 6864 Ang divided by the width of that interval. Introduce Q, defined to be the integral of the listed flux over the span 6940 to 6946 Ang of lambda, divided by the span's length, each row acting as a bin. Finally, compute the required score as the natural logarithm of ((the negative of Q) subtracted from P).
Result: 3.17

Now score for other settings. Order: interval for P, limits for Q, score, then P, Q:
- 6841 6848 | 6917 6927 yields 3.14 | 11.3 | 11.9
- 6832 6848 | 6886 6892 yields 3.11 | 11.3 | 11.2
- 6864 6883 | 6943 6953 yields 3.19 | 11.0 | 13.3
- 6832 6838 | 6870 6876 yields 3.10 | 11.2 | 11.0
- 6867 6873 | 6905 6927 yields 3.12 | 10.9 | 11.8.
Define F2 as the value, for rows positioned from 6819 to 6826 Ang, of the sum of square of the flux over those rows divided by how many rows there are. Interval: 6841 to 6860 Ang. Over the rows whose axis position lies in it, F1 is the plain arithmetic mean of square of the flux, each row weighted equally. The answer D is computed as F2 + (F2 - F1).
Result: 122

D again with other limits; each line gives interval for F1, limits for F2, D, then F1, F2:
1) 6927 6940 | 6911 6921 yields 100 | 168.2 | 134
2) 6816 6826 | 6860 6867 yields 116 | 120.0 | 118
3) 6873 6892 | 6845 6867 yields 115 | 122.2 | 118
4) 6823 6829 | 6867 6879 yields 120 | 122.8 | 121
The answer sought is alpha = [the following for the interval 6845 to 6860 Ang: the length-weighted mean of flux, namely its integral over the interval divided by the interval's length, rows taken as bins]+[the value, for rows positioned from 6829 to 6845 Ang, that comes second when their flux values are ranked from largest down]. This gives 22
